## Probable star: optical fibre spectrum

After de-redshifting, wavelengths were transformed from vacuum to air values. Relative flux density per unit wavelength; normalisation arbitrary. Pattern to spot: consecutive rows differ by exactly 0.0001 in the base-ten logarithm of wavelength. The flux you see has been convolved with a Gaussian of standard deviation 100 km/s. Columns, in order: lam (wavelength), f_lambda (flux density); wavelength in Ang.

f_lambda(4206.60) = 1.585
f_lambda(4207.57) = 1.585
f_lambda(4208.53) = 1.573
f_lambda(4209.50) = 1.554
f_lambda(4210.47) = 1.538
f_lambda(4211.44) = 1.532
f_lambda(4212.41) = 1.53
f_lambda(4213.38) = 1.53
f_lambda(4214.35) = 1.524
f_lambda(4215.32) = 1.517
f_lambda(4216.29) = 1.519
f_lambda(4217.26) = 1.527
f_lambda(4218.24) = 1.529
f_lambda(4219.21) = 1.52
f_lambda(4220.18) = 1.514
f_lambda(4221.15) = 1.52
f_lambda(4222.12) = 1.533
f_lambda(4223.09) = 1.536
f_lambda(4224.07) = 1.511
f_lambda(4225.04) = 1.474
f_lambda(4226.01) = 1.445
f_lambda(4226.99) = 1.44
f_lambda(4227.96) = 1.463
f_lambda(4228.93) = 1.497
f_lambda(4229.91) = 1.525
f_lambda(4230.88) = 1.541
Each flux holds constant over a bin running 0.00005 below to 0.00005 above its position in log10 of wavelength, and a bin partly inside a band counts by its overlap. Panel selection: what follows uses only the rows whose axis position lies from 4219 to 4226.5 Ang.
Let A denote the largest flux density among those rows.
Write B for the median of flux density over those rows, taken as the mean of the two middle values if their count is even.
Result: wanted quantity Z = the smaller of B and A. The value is 1.517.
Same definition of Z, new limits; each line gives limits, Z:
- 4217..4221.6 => 1.520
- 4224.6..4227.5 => 1.445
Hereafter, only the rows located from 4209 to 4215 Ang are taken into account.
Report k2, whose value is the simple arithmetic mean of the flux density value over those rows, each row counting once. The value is 1.53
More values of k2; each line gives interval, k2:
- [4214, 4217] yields 1.52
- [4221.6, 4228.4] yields 1.49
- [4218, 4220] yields 1.52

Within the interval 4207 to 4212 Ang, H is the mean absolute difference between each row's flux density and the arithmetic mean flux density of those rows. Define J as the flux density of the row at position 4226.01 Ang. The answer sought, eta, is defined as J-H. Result 1.43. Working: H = 0.0181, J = 1.445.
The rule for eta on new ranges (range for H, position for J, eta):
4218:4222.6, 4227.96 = 1.46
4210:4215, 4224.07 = 1.51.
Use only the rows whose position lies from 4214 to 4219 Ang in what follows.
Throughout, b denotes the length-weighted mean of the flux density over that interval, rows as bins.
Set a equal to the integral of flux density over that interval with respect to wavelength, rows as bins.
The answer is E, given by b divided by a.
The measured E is 0.200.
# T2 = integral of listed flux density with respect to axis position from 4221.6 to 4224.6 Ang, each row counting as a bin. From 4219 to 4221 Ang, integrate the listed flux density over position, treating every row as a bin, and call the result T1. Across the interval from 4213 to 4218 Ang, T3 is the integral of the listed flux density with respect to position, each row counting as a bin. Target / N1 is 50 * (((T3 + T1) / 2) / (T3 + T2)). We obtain 22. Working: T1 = 3.0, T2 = 4.6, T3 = 7.6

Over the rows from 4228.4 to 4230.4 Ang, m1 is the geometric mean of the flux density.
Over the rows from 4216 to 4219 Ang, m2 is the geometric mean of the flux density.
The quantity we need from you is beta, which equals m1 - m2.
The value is -0.01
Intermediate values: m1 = 1.511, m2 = 1.525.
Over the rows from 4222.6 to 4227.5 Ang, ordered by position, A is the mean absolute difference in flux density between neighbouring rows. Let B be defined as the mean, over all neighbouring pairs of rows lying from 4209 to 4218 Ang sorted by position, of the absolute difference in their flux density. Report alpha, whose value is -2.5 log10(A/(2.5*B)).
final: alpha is -0.53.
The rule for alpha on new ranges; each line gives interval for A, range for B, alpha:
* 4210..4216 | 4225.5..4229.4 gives 2.72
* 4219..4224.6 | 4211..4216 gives -0.13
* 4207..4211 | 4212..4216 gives -0.40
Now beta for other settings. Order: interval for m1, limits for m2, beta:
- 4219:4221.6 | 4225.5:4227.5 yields 0.08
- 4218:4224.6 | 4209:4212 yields -0.02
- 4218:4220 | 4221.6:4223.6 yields -0.01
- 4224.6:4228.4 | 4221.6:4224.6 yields -0.07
